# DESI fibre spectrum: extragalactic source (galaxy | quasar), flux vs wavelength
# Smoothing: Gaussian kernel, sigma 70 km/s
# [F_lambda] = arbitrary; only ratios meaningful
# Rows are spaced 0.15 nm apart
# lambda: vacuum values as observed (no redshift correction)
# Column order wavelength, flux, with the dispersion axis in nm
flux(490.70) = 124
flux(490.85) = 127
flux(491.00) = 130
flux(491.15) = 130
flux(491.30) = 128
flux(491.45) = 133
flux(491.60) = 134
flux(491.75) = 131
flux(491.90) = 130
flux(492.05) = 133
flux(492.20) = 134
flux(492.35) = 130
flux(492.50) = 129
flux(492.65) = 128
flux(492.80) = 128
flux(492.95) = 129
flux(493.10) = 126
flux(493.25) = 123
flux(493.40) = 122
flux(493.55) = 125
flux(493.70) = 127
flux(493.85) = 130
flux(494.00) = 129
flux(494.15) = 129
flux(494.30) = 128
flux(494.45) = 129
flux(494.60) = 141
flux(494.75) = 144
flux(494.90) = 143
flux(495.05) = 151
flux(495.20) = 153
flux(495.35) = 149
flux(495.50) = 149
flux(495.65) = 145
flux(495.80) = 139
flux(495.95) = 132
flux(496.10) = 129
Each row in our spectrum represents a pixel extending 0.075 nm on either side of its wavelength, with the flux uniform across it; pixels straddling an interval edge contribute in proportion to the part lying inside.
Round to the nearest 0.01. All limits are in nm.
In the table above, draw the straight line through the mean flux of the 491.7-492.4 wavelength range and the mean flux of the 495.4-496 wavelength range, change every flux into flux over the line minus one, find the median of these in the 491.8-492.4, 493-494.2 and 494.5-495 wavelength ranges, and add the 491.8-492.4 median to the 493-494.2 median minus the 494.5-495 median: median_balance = -0.09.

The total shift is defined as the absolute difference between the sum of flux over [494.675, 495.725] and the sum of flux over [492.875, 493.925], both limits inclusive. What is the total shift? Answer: 152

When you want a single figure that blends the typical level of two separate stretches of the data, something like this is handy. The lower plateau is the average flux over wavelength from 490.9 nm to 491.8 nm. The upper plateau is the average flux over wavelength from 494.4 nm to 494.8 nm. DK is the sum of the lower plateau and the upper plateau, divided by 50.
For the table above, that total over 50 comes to 5.38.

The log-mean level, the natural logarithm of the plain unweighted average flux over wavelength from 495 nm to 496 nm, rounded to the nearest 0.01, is 4.98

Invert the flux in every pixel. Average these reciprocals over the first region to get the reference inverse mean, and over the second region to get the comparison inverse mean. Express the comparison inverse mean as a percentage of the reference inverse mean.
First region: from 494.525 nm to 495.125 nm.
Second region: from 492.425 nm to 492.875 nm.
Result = 113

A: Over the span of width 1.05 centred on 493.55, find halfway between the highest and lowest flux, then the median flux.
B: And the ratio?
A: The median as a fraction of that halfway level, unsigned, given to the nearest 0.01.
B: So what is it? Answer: 1.00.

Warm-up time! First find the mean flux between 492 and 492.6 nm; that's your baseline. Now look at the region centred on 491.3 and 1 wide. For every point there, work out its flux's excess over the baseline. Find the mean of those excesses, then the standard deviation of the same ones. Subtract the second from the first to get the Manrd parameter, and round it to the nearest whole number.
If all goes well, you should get -3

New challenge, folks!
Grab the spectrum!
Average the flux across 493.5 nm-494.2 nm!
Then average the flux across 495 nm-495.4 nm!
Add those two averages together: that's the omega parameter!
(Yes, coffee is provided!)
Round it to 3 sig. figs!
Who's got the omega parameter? 279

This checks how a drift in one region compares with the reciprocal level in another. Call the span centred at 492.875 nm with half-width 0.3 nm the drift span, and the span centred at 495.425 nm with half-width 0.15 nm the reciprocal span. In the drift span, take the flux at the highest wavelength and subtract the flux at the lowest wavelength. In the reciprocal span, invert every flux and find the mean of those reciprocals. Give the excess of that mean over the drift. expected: 2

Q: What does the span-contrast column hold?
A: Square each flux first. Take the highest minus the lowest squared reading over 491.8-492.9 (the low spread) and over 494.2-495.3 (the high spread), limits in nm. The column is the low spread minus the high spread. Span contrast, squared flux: -5453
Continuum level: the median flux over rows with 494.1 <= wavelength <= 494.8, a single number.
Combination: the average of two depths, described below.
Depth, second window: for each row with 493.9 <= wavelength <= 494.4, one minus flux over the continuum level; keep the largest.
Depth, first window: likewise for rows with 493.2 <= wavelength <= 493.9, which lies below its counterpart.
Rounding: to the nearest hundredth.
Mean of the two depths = 0.03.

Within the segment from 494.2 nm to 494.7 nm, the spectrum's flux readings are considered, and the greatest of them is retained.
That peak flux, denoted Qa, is 141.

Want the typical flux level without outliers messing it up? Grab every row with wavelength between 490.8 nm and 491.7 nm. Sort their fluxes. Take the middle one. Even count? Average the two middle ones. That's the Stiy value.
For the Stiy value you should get 130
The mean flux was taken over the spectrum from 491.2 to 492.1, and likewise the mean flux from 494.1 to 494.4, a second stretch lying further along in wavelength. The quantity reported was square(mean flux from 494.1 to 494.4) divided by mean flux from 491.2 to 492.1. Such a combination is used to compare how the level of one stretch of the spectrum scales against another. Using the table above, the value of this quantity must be 126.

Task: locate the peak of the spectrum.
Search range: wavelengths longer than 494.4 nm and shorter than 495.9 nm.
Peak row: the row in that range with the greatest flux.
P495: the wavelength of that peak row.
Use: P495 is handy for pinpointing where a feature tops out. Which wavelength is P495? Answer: 495.20 nm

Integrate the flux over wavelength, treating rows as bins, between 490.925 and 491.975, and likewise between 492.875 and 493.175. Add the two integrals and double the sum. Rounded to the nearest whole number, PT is 351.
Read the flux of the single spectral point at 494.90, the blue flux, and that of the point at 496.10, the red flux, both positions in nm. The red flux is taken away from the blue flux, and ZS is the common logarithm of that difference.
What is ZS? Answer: 1.1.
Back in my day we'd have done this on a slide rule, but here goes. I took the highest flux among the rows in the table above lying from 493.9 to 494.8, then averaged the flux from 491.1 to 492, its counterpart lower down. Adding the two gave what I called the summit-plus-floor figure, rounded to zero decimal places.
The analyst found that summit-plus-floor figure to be 275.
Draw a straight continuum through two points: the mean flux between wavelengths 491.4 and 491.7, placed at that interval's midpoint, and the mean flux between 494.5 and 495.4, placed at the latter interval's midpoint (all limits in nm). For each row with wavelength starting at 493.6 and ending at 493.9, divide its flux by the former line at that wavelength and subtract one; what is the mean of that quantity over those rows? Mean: -0.096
